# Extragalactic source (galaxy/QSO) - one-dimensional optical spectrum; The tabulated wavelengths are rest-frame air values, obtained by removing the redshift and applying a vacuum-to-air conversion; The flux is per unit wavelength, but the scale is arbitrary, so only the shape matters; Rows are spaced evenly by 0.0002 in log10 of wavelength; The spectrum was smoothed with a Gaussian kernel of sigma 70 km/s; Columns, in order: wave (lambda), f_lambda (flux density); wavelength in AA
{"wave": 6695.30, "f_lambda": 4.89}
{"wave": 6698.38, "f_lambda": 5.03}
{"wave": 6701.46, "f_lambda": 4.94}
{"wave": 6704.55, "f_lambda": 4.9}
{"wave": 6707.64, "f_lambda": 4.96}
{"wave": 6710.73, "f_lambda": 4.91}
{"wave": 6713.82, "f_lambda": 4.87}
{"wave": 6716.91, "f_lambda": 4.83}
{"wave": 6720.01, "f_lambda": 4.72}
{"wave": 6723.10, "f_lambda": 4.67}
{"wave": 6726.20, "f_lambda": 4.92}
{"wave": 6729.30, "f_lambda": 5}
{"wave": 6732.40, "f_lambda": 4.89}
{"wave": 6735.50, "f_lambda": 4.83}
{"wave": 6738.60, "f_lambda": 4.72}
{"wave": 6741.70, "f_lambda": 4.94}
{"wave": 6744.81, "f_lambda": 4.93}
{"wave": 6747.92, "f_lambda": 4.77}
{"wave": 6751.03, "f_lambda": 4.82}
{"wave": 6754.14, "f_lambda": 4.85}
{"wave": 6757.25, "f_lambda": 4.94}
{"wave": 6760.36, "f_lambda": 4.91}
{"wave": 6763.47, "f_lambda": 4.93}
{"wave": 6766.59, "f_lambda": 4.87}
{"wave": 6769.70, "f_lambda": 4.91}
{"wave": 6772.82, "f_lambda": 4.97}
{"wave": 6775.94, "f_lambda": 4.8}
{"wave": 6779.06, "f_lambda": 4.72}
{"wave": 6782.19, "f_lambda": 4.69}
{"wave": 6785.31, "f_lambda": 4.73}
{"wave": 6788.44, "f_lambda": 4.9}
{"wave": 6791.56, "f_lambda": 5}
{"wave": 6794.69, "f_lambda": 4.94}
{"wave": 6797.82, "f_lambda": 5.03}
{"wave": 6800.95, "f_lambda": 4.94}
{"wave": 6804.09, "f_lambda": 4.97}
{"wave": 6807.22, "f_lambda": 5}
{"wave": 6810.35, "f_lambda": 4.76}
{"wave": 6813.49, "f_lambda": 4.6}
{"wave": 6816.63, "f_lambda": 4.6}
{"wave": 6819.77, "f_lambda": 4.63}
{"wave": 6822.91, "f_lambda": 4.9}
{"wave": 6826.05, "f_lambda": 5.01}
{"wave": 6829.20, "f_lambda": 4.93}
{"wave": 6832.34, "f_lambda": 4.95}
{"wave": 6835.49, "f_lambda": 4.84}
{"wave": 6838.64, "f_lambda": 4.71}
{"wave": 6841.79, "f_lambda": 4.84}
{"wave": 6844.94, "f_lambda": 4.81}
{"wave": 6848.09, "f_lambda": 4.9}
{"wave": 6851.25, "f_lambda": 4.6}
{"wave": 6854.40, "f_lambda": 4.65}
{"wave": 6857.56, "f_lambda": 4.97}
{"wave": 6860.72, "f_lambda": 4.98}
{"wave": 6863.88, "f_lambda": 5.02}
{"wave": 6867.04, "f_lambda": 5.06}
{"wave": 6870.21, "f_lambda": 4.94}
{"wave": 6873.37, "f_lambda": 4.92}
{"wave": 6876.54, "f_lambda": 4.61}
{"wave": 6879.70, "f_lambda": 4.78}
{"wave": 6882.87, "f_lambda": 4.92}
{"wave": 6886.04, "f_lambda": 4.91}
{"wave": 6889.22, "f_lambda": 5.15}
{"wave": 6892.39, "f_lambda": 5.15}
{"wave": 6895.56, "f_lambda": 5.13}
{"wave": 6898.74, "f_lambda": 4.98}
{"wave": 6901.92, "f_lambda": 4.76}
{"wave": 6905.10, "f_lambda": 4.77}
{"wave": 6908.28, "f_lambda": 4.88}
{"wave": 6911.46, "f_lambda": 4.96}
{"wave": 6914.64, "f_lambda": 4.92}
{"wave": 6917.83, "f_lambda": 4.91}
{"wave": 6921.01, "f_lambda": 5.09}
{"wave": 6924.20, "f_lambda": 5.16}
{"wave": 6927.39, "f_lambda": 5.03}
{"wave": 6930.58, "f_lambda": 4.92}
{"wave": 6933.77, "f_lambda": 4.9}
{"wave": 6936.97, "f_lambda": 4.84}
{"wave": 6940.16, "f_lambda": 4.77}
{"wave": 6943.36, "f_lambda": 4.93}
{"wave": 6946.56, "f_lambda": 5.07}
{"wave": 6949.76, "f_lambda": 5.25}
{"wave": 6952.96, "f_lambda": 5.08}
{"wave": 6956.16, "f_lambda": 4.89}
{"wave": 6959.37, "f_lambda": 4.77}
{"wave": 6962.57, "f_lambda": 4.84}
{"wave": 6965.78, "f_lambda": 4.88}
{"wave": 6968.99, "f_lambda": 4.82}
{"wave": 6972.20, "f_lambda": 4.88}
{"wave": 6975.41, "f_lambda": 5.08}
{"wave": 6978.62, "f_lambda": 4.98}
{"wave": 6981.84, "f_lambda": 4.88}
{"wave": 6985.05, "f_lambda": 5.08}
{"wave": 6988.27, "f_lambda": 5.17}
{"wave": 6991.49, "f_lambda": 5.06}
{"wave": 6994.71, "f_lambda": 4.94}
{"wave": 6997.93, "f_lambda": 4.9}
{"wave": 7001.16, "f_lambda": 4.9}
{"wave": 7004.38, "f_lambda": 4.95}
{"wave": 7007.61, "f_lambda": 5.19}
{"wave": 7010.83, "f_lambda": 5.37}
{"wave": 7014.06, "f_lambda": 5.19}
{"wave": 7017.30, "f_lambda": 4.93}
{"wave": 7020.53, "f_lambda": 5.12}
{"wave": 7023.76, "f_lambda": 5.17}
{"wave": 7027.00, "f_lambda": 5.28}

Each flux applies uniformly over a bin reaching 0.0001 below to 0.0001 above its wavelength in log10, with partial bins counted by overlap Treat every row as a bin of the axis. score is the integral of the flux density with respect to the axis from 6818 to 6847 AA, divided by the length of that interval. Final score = 4.85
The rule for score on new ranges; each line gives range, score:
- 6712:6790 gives 4.85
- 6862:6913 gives 4.93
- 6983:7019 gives 5.06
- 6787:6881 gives 4.86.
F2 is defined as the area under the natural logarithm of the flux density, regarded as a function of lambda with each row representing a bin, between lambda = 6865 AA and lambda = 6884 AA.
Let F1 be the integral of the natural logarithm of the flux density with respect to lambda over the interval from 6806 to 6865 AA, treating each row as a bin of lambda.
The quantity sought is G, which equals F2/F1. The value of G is 0.3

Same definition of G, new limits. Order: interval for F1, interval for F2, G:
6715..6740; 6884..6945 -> 2.5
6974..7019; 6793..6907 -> 2.5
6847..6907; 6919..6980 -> 1.0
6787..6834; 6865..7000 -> 2.9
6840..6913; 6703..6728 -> 0.3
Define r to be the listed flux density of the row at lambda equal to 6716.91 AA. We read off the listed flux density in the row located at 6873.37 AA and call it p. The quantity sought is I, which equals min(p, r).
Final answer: 4.8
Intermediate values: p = 4.92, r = 4.83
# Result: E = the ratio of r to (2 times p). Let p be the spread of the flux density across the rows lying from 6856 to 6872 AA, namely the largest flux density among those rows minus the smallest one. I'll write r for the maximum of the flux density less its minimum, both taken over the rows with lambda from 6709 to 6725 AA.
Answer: 1.00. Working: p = 0.120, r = 0.24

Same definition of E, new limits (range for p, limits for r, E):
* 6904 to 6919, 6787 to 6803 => 0.34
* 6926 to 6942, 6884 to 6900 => 0.46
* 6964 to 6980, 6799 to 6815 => 0.77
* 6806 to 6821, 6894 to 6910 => 0.46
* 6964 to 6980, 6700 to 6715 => 0.17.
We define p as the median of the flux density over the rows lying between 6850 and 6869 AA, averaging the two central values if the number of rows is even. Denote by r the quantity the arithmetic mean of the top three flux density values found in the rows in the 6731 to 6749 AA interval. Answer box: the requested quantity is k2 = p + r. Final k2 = 9.9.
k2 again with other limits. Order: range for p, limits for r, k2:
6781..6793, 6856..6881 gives 9.8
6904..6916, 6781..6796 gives 9.8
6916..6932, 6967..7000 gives 10.1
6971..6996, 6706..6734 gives 10.0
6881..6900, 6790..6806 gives 10.1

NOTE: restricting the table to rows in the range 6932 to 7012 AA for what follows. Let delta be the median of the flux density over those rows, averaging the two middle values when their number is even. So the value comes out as 4.930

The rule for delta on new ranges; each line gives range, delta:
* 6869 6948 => 4.920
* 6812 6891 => 4.900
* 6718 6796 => 4.890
